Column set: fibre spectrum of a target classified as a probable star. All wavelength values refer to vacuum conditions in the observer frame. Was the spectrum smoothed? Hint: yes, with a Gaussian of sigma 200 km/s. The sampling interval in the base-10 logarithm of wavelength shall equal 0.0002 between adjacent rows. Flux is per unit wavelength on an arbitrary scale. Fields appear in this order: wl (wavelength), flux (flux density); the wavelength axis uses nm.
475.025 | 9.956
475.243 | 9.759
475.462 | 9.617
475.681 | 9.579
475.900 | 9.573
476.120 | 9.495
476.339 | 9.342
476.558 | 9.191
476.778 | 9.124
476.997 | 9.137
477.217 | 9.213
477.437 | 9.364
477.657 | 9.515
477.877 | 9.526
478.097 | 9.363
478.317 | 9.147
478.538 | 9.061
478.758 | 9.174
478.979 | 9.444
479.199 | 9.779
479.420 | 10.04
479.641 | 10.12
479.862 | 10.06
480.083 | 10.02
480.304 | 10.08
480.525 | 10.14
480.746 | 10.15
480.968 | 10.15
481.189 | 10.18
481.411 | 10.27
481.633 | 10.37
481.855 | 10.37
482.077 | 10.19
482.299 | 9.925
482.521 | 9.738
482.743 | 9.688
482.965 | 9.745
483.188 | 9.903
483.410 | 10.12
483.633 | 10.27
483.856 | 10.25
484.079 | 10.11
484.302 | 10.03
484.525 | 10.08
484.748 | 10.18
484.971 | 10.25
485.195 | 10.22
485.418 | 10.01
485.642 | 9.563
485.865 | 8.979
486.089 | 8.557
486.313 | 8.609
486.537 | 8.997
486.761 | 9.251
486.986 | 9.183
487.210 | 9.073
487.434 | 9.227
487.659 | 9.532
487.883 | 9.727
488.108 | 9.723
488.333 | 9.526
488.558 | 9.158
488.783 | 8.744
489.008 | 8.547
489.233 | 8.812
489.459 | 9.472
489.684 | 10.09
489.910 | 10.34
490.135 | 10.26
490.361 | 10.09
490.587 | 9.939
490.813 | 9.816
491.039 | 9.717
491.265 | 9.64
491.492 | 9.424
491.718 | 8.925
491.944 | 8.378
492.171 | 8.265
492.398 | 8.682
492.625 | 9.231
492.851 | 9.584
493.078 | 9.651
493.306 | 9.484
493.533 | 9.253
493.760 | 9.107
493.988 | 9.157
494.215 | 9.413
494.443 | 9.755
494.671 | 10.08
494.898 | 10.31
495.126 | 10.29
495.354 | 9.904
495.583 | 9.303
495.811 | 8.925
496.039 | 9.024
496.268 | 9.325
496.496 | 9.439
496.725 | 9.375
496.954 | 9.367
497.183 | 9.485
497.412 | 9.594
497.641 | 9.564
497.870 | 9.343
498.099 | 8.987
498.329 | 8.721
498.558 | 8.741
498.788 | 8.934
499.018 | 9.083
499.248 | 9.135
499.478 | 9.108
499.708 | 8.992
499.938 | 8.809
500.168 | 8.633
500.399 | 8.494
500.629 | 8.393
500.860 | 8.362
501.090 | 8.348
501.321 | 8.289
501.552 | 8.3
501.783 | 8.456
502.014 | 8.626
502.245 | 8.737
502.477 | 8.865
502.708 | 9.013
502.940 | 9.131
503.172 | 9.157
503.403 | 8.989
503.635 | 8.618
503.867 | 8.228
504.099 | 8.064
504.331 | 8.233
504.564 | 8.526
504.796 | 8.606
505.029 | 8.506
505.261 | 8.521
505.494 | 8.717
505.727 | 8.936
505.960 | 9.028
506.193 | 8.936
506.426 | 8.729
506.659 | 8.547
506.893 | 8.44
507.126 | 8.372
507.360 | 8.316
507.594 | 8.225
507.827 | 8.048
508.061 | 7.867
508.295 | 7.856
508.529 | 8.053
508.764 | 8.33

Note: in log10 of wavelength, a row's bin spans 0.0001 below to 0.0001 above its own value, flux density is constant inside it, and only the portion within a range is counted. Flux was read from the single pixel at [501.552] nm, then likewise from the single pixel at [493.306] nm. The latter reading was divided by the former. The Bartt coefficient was 1.14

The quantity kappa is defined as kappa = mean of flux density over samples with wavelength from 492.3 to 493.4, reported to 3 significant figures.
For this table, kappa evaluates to 9.33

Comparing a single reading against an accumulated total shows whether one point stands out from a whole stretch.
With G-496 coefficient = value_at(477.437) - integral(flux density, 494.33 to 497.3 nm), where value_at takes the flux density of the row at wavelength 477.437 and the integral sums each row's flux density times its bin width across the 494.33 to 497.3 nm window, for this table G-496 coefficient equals -19.1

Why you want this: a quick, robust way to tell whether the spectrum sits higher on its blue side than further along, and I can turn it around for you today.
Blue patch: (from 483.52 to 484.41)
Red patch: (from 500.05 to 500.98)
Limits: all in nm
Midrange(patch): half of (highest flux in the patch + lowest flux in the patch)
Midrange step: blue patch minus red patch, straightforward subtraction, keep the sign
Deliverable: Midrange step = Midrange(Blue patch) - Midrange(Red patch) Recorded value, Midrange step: 1.7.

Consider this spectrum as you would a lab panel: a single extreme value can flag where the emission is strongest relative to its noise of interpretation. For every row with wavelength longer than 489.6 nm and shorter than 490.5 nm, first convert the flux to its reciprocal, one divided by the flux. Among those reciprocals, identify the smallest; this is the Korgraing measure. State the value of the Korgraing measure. 0.097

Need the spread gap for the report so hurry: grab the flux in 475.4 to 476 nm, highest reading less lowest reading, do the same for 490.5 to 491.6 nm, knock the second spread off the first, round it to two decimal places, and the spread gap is -0.47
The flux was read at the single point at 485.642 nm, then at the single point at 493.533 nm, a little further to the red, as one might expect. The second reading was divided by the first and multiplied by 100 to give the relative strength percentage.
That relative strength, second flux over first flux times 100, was 97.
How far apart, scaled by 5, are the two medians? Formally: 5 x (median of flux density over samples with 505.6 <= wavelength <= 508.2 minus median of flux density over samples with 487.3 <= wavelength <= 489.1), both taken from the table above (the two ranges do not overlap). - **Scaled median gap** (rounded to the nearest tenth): -4.7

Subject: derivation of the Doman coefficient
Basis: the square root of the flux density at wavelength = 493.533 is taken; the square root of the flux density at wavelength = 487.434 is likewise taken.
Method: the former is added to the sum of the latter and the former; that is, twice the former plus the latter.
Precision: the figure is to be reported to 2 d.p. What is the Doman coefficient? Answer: 9.12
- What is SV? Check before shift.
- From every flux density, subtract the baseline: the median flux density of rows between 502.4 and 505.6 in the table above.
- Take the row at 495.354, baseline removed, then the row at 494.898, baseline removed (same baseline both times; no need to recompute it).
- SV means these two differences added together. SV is 3.0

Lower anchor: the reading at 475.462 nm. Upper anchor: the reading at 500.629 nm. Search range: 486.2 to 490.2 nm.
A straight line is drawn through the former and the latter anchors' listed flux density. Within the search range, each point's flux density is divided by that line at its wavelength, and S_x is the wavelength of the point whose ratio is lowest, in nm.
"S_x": 486.313 nm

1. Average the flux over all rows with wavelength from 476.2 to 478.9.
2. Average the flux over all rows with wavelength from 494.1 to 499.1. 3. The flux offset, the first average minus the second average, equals -0.1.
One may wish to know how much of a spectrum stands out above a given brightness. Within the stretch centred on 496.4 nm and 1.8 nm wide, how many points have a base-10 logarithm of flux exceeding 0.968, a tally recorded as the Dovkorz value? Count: 6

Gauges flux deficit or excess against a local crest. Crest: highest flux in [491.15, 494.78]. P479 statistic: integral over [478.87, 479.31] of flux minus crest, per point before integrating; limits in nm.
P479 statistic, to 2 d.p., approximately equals -0.21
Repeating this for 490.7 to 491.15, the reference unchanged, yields -0.14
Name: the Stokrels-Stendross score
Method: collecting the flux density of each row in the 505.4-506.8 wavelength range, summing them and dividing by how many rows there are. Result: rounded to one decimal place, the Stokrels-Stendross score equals 8.8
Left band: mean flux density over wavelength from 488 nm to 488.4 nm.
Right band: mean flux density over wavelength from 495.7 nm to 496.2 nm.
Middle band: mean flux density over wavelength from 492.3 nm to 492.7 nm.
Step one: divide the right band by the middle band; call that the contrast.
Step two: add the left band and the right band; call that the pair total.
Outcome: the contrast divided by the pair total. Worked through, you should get 0.054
